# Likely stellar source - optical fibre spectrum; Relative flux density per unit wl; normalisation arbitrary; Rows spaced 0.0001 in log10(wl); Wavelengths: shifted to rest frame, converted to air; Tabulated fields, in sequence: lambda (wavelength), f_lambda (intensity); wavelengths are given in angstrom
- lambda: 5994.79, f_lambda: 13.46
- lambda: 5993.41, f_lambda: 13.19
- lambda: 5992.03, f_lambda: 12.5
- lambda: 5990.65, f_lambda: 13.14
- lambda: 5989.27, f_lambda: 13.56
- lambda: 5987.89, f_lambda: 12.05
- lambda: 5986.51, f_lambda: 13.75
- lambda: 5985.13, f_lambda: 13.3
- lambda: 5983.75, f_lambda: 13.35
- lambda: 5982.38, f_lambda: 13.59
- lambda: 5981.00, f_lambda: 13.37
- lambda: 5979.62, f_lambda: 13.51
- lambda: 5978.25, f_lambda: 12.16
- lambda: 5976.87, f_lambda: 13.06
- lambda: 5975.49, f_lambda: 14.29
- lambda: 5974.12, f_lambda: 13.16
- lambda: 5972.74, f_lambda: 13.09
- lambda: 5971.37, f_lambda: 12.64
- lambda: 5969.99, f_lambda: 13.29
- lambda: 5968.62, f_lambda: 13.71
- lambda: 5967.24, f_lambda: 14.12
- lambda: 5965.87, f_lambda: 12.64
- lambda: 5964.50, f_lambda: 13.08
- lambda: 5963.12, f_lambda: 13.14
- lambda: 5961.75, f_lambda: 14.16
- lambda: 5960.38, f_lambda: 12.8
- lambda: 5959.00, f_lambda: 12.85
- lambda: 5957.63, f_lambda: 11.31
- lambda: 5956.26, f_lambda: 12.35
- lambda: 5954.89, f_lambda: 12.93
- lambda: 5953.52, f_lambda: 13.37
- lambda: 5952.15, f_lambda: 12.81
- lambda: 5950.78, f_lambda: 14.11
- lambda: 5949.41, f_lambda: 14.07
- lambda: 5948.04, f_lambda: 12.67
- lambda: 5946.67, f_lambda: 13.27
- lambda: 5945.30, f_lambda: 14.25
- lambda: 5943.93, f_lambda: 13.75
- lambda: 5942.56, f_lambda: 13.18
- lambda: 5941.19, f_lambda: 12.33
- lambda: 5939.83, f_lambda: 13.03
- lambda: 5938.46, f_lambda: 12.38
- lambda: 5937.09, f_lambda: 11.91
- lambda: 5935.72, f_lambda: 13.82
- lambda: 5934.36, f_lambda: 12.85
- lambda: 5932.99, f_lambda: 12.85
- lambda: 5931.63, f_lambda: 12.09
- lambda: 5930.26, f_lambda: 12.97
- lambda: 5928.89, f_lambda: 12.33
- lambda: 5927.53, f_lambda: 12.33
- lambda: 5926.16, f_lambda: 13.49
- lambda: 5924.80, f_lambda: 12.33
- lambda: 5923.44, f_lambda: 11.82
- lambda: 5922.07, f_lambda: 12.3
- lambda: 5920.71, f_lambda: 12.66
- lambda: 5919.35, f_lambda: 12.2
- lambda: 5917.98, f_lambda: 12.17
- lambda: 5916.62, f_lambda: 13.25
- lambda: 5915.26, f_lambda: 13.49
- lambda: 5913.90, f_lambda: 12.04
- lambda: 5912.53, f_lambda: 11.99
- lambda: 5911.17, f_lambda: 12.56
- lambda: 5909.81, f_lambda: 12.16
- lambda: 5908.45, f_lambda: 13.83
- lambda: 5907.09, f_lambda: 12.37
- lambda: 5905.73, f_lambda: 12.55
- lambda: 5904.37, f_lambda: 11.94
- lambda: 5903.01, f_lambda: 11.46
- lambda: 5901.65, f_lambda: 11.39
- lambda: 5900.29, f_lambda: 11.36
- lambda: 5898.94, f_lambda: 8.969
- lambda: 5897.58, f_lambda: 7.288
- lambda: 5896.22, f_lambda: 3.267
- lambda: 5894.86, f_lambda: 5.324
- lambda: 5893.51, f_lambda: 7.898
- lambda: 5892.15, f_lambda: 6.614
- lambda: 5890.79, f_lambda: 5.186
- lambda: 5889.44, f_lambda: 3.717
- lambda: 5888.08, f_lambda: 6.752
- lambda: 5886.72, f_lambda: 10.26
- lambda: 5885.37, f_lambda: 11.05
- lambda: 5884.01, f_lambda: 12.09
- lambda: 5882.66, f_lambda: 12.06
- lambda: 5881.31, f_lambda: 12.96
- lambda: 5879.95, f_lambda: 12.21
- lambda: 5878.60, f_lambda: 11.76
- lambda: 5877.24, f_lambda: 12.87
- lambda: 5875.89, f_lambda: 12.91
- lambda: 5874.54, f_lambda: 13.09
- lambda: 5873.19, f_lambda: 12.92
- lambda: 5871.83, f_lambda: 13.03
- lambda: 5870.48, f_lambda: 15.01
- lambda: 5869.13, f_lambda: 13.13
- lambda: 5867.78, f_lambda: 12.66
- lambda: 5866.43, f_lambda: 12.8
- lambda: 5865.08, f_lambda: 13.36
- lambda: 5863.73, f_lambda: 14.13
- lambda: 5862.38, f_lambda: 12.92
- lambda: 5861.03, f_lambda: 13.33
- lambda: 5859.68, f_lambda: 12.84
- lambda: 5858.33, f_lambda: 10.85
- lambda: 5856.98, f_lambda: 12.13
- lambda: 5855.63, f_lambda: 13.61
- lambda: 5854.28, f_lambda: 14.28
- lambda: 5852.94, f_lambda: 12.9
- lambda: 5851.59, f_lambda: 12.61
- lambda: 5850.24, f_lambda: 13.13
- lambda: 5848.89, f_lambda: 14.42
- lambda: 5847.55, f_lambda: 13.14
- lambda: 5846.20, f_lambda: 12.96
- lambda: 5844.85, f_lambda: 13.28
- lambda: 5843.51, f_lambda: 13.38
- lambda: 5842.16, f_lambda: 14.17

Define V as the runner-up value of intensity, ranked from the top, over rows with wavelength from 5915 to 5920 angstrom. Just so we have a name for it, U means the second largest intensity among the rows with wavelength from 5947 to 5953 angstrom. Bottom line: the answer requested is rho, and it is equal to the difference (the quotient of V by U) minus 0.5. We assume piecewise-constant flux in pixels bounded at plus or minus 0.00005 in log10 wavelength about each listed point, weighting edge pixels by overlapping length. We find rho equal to 0.44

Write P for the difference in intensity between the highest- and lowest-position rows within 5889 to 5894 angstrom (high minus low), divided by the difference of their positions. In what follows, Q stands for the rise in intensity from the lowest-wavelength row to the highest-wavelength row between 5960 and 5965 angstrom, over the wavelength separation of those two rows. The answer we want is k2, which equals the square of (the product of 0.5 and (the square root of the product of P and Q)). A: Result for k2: 0.02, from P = 1.03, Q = 0.07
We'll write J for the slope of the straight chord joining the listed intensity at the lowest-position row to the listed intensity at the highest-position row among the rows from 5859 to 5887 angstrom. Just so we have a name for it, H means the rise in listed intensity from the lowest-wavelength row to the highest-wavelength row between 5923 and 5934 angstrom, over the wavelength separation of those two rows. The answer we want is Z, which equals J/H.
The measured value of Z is -1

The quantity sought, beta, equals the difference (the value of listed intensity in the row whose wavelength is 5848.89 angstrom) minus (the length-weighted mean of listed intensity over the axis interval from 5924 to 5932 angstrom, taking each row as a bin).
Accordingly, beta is 2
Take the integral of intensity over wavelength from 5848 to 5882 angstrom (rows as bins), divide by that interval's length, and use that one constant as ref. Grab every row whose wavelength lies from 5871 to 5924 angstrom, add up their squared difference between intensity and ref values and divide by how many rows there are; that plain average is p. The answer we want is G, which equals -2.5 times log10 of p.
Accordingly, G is -2.8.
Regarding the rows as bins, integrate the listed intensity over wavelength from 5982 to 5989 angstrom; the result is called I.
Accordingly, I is 93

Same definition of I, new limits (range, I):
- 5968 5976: 107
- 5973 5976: 41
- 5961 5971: 134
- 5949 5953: 55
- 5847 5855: 107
